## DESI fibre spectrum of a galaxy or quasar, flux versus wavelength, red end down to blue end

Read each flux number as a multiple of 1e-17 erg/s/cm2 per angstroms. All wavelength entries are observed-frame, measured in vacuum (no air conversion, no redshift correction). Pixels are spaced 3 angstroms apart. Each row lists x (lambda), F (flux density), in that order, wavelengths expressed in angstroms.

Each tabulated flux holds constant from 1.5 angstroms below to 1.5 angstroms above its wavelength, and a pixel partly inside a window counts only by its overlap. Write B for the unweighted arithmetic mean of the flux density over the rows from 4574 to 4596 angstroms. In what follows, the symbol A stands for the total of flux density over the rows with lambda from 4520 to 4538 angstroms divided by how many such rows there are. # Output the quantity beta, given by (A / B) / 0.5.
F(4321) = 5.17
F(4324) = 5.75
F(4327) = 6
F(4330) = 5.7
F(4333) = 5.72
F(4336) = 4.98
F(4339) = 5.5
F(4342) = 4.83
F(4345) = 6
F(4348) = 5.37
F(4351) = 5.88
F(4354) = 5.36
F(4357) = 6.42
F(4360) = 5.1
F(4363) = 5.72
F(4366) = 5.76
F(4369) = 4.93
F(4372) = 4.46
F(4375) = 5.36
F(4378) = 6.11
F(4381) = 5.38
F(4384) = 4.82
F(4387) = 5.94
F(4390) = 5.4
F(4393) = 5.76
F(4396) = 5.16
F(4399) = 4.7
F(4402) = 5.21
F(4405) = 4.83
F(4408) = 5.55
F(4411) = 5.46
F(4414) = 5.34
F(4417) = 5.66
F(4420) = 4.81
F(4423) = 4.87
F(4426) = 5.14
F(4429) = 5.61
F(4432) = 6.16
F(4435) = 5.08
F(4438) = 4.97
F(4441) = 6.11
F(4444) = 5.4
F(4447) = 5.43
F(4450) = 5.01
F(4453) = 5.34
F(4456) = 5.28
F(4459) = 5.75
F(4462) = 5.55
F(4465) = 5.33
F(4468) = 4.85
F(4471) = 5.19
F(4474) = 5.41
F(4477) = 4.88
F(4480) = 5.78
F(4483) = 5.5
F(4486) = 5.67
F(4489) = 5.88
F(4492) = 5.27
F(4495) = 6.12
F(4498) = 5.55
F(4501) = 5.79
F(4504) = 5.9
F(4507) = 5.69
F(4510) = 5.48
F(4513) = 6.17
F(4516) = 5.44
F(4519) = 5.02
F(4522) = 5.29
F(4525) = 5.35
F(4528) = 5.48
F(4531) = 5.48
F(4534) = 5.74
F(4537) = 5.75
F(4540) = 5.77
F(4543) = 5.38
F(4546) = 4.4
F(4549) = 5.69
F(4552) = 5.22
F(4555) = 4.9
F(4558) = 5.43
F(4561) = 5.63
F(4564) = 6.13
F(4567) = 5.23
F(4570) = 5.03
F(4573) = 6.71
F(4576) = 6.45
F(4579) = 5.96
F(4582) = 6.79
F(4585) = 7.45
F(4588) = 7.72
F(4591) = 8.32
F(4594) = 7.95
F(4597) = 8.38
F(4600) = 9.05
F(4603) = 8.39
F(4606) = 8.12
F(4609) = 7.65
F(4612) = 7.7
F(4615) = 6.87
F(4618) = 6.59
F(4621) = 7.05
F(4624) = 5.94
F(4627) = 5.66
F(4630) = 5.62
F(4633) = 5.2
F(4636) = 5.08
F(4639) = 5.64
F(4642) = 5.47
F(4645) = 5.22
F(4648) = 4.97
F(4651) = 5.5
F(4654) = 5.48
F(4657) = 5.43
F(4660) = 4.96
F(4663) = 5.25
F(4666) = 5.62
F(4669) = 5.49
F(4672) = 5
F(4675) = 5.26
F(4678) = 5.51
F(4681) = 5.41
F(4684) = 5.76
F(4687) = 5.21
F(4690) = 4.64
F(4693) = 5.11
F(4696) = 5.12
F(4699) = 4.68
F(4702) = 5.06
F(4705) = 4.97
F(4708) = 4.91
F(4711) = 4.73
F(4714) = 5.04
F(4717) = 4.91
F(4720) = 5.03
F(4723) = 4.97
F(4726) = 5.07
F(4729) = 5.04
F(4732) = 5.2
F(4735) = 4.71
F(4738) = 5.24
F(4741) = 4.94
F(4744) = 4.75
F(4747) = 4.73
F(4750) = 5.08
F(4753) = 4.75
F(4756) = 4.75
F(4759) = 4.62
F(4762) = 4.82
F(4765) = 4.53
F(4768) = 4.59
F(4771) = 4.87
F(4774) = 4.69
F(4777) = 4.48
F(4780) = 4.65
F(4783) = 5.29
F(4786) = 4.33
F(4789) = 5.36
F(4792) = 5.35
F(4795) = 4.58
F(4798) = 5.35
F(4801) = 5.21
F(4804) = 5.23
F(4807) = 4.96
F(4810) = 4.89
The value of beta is 1.5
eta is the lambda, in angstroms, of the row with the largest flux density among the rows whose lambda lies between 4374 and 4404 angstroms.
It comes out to 4378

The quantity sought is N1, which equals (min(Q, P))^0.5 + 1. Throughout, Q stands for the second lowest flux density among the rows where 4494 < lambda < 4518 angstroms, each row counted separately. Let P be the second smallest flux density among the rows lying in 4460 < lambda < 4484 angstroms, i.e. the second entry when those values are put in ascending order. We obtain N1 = 3.21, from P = 4.88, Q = 5.48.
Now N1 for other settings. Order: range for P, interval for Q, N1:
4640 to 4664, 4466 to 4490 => 3.21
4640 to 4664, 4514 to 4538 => 3.23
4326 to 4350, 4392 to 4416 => 3.20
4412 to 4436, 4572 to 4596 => 3.21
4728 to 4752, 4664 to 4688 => 3.17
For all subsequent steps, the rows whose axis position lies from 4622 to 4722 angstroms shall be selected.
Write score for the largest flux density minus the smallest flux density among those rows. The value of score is 1.3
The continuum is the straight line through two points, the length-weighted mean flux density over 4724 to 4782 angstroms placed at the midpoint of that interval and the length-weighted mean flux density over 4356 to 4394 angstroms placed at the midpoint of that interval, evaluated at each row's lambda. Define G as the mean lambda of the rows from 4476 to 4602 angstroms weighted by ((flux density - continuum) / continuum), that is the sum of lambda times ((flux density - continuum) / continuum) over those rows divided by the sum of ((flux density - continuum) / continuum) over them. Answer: 4570.1 angstroms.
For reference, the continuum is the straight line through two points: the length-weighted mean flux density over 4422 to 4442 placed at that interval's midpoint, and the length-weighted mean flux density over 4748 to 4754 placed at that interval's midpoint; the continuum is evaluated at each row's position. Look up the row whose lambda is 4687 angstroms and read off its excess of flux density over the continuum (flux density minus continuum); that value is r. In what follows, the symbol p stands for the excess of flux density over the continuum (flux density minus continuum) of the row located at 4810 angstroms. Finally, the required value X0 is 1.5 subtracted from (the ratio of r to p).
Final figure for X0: 1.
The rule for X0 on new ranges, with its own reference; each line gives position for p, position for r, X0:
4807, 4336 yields -6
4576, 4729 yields -1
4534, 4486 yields -1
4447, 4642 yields 9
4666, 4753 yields -2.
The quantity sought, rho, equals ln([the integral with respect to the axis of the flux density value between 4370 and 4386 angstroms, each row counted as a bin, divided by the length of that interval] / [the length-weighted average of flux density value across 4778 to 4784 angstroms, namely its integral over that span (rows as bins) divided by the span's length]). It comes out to 0.07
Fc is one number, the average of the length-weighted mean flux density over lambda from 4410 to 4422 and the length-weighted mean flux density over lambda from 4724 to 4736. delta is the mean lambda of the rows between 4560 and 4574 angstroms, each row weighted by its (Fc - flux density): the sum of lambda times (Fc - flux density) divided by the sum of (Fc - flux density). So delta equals 4568.1 angstroms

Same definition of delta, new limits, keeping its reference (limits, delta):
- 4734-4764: 4750.4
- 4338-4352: 4347.2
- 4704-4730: 4714.9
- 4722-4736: 4730.5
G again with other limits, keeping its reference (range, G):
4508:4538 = 4524.4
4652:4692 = 4670.7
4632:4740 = 4674.3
